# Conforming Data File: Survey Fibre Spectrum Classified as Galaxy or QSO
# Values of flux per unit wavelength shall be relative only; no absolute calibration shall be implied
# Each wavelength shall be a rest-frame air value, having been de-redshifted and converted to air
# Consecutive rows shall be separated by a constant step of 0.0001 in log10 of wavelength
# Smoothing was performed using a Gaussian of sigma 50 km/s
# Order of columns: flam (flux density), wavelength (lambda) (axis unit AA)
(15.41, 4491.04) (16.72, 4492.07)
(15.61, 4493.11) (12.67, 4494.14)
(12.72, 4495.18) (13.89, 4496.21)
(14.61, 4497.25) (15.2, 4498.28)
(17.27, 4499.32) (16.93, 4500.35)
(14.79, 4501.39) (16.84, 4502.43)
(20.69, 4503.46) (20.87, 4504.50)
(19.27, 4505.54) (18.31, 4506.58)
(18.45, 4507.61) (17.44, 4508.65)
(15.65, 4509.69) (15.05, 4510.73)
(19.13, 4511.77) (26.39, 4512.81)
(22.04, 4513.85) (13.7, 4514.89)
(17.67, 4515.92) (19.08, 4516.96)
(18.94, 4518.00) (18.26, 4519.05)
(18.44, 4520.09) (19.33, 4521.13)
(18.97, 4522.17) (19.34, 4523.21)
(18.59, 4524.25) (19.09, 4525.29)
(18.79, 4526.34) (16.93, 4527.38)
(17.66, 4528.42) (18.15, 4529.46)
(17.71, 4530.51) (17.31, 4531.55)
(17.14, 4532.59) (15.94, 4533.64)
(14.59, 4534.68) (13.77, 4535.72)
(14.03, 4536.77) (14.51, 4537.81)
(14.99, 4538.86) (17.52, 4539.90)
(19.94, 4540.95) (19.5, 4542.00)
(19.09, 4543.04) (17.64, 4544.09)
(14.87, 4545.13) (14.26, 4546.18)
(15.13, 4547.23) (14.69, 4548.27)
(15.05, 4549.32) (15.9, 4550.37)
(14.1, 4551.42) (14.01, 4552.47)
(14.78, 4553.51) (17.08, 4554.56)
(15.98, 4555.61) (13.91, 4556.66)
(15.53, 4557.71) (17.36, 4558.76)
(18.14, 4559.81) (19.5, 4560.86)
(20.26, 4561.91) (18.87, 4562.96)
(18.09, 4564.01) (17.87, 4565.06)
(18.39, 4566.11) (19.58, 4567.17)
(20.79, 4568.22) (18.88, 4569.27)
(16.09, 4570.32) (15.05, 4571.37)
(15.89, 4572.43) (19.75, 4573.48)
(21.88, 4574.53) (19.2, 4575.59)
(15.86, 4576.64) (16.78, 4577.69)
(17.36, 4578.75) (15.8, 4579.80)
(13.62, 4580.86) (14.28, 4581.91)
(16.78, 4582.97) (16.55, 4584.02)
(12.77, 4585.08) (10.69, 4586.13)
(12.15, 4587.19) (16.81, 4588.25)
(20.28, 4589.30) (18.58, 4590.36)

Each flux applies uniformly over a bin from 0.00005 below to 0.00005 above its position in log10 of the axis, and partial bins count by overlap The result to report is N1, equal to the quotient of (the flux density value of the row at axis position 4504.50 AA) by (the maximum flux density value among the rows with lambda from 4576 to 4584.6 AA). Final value 1.2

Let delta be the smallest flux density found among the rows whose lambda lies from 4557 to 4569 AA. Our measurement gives 15.53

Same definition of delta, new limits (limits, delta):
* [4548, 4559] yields 13.91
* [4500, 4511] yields 14.79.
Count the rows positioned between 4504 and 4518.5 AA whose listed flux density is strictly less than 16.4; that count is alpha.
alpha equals 3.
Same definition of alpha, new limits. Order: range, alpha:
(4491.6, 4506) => 7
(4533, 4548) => 9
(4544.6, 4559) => 12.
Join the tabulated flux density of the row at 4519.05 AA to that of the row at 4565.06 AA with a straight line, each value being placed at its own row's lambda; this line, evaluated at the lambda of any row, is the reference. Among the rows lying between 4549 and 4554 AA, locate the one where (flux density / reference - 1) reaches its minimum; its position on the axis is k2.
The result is 4552.47 AA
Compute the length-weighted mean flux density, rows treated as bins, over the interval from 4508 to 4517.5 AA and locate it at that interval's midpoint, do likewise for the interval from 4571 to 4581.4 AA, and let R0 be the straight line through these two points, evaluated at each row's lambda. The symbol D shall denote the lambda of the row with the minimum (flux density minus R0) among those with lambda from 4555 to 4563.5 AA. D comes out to 4556.66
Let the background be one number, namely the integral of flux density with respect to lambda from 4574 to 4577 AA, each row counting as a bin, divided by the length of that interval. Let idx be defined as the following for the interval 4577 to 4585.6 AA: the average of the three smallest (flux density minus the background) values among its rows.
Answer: -5.6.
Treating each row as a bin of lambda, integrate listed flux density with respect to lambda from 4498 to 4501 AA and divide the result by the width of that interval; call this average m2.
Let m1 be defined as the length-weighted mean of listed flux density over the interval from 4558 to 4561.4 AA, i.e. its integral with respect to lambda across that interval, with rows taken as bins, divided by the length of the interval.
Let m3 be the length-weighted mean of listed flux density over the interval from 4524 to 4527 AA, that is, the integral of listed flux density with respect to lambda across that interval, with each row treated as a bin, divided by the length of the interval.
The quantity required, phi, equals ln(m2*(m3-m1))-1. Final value 1.3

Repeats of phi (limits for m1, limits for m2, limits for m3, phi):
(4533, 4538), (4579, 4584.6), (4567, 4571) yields 3.1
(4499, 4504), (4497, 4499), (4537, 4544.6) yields -0.3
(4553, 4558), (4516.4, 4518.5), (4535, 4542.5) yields 1.7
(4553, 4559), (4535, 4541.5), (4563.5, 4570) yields 2.9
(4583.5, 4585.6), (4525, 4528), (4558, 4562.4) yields 3.3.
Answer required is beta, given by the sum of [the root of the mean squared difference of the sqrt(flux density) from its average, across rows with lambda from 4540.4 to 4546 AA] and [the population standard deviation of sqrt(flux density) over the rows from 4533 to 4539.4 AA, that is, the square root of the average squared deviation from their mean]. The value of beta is 0.31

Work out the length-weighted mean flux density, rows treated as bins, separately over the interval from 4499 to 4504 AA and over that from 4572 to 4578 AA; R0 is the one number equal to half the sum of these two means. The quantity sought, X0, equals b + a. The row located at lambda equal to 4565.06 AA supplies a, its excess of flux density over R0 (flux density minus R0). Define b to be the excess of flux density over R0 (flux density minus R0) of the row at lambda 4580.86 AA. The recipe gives -4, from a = 0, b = -4.2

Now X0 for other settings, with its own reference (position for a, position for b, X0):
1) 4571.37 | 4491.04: -5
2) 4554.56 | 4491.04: -3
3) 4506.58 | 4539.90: 0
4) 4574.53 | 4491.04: 2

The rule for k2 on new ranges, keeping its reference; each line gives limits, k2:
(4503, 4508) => 4506.58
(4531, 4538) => 4535.72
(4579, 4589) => 4586.13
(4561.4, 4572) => 4571.37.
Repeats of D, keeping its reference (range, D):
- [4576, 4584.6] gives 4580.86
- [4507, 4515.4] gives 4514.89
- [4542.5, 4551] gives 4546.18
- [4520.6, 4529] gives 4527.38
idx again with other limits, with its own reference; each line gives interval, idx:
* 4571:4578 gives -3.6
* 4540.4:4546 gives -2.0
